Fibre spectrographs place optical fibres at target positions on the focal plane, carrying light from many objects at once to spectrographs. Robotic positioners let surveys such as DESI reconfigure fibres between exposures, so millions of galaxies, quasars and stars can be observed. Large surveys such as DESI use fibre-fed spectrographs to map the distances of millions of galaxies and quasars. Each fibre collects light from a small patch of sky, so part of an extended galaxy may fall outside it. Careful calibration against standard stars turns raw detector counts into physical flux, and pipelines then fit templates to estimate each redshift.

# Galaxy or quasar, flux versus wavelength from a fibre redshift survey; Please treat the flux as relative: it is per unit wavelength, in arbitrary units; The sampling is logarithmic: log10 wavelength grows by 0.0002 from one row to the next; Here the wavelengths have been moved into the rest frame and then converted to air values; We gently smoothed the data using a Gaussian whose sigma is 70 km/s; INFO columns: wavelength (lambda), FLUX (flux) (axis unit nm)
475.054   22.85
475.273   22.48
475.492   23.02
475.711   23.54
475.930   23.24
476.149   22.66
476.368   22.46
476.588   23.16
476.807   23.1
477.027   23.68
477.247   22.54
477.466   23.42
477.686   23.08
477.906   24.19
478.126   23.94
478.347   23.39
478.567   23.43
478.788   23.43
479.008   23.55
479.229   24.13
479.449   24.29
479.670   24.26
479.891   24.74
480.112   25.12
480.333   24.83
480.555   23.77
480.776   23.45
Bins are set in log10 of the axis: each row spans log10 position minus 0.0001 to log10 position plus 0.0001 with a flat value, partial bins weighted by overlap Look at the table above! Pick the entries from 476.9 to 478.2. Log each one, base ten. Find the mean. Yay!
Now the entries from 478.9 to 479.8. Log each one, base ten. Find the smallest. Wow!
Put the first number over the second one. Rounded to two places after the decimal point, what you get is 1.00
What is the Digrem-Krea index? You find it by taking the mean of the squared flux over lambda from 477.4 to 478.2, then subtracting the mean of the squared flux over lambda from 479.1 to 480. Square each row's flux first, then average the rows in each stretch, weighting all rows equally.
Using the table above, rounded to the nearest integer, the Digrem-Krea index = -33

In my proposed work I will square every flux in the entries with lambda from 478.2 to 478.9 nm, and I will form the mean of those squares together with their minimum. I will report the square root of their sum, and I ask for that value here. 33.1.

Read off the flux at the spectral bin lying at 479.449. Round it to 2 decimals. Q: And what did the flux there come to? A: 24.29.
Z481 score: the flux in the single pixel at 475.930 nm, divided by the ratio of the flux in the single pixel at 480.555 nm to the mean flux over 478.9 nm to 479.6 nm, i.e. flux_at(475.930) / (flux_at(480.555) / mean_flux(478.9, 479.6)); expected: 23.5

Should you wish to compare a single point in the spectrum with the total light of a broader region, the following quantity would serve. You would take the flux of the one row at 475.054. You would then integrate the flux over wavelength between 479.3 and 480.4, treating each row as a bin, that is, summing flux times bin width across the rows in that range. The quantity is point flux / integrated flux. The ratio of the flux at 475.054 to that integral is 0.8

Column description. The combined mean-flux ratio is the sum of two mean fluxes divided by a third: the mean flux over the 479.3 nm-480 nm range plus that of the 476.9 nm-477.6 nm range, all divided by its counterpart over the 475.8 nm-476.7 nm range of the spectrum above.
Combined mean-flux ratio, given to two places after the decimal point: 2.08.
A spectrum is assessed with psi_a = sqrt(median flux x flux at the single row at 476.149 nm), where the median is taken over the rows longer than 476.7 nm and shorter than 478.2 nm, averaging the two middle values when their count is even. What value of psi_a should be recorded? 23.0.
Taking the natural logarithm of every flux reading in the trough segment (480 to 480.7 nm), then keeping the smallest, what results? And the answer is 3.17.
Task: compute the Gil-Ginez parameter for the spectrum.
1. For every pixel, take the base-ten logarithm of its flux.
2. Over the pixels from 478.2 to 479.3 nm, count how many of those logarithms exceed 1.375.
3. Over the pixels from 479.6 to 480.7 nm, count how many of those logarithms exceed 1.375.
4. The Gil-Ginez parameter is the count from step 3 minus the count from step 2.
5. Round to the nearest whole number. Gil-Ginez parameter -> 4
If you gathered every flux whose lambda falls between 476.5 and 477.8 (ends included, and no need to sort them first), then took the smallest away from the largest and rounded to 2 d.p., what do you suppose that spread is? 1.14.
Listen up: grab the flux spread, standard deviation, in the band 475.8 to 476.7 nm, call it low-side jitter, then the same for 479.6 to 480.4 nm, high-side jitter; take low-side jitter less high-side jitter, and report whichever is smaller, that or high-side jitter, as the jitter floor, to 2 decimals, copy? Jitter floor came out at 0.02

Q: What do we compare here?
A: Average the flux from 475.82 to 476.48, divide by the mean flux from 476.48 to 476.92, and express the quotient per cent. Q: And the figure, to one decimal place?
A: 98.5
